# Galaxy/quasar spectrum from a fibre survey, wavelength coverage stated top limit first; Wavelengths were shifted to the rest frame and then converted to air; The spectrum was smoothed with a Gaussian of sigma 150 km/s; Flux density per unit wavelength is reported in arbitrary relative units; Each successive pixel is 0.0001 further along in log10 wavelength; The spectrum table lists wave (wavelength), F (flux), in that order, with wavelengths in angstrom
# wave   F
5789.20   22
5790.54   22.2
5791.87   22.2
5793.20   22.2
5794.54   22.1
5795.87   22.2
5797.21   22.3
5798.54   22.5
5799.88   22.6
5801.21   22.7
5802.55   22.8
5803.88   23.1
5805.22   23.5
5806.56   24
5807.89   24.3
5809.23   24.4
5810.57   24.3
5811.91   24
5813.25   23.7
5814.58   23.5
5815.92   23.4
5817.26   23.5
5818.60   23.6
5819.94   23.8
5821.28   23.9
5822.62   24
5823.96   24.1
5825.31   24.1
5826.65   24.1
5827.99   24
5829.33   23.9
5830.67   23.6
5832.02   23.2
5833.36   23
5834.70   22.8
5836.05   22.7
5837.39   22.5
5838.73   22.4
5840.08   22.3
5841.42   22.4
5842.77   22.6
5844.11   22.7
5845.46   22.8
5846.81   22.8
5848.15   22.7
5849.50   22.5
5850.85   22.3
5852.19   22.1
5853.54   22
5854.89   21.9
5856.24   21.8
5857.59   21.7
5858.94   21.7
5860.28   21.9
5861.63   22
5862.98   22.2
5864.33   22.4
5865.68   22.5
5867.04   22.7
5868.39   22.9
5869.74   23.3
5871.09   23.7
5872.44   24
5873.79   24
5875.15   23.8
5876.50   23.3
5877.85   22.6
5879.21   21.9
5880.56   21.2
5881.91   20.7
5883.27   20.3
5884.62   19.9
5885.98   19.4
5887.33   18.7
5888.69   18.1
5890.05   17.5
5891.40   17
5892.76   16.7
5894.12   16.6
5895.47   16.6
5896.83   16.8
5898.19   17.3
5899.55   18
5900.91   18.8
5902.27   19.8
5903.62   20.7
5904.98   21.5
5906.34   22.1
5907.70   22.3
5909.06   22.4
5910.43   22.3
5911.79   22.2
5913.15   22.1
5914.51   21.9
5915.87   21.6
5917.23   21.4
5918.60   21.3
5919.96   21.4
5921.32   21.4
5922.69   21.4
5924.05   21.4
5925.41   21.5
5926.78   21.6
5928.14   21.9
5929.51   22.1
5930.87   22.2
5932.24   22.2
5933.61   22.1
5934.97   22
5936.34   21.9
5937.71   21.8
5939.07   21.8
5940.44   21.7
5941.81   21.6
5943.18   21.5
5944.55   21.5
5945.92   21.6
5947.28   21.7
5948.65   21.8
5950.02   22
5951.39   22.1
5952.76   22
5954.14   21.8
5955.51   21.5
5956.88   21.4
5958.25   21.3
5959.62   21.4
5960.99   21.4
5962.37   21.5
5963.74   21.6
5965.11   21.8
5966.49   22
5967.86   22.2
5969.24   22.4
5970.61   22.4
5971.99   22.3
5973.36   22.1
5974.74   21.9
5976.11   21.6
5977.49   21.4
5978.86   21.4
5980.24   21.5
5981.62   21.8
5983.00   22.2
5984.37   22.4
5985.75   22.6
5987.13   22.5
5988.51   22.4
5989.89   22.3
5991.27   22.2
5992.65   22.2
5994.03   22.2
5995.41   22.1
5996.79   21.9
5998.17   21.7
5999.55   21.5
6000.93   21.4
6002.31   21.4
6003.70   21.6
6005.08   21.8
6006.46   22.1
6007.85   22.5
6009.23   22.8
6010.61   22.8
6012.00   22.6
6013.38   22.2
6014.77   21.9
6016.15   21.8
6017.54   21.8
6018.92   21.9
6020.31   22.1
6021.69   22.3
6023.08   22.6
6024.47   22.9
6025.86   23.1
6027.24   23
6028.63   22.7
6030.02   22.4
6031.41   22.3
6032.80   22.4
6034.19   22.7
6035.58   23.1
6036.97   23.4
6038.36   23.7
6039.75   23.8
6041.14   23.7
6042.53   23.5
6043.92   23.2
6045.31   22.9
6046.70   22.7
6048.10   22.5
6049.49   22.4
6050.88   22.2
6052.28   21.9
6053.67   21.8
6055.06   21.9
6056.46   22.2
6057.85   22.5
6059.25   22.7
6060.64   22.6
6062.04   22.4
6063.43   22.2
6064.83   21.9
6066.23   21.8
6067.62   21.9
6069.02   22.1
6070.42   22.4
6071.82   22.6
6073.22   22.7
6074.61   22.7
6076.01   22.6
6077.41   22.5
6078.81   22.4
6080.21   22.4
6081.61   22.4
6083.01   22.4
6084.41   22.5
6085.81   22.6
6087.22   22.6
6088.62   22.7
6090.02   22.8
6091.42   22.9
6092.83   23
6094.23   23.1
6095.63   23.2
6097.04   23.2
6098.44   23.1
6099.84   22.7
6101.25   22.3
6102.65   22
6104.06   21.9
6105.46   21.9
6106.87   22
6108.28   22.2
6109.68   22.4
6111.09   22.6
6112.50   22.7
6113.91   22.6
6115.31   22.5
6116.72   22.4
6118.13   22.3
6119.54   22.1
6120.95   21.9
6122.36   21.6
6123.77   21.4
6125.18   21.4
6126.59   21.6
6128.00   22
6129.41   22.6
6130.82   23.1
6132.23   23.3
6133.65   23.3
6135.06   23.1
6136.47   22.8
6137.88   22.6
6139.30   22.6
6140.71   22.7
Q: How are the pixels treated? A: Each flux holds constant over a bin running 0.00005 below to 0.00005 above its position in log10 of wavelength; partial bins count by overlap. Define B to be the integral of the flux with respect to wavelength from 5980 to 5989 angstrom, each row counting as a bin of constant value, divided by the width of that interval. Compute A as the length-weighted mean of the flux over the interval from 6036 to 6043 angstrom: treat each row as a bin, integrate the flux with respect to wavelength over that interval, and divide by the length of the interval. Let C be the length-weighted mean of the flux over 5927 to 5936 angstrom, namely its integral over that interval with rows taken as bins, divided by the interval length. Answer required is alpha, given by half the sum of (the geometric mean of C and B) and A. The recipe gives 22.9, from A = 23.6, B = 22.2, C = 22.1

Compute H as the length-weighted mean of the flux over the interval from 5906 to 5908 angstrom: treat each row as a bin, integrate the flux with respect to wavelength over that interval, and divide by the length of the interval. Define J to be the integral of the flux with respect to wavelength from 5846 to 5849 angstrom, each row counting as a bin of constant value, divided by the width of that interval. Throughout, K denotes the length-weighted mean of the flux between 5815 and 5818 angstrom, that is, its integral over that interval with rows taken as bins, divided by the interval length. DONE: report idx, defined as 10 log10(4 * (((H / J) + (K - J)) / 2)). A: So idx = 5.3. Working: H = 22.2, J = 22.7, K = 23.4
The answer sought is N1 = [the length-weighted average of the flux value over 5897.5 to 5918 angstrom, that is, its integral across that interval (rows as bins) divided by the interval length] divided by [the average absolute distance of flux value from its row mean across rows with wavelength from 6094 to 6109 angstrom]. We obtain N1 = 42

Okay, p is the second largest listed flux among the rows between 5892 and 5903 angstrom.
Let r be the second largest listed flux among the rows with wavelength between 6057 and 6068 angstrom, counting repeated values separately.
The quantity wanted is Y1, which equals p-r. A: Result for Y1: -3.8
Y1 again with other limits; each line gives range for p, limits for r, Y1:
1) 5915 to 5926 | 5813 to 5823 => -2.4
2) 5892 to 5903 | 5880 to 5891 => -1.9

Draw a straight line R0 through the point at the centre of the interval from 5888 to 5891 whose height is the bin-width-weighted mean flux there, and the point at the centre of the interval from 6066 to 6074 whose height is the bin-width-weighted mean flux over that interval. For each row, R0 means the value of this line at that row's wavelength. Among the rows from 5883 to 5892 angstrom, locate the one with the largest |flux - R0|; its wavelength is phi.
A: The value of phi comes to 5883.27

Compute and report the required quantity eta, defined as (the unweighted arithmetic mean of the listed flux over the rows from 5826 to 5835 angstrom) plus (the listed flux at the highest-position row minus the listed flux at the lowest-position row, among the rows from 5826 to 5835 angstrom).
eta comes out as 22.2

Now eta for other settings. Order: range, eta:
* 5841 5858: 21.6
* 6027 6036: 22.8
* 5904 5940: 22.1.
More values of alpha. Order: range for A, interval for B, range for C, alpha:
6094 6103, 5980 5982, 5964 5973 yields 22.4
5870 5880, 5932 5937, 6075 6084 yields 22.8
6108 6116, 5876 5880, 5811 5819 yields 22.8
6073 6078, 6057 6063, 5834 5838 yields 22.6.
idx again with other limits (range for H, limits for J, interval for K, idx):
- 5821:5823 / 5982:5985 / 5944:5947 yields -0.8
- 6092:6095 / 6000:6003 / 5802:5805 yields 7.3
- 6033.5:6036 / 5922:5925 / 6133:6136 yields 7.6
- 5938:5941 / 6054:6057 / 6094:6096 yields 6.4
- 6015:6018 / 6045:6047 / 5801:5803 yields 2.3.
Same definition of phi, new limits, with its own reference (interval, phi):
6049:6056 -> 6049.49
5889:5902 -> 5895.47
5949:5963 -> 5951.39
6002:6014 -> 6009.23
